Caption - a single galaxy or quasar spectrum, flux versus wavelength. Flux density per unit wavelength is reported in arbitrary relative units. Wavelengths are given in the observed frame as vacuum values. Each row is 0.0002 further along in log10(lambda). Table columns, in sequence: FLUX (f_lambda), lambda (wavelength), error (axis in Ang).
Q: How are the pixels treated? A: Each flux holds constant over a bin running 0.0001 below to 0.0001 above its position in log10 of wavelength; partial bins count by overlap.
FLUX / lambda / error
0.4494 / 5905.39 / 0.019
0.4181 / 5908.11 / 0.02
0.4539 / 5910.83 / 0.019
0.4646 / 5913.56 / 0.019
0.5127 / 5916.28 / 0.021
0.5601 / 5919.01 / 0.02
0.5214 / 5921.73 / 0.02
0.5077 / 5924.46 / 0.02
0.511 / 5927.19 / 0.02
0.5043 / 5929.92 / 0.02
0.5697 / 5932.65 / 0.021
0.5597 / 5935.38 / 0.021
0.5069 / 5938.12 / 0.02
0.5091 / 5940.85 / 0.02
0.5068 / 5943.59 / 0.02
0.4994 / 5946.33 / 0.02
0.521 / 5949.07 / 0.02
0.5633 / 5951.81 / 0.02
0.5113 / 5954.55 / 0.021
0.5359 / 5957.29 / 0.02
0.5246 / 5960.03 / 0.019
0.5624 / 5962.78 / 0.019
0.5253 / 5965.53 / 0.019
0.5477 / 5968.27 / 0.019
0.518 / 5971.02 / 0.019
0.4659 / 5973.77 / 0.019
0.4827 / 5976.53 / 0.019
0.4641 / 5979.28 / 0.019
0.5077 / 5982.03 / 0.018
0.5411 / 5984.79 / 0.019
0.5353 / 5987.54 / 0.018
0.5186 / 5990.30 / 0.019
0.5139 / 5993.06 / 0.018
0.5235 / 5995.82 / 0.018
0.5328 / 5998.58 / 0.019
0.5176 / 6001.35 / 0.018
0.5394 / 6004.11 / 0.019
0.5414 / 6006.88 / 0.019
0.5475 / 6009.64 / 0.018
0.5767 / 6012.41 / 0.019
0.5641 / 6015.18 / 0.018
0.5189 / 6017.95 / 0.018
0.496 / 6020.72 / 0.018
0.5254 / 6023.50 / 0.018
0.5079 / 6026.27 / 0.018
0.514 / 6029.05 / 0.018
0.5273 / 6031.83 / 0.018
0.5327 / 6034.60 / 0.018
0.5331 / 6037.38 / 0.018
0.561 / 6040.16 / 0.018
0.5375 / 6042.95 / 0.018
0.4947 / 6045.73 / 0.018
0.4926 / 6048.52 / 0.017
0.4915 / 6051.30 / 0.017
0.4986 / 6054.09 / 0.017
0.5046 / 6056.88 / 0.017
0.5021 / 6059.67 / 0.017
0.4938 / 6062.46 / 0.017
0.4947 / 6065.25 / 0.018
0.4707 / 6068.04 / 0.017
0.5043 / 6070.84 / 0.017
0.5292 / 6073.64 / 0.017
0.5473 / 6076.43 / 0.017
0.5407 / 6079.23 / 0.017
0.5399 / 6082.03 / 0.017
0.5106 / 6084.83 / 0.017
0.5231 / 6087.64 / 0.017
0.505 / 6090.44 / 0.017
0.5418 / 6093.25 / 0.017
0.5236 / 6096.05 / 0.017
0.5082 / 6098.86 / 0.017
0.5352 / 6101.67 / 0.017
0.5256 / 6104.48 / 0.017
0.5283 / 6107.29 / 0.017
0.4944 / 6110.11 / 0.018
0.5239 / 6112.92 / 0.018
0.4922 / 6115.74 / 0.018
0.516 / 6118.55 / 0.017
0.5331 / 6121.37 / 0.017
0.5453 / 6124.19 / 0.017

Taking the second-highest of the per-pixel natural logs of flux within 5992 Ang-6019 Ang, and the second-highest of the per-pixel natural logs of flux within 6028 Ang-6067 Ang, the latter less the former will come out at -0.048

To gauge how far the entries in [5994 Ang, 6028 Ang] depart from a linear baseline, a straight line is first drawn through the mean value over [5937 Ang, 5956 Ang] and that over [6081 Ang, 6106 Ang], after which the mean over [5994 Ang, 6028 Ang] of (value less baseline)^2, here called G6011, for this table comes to 0.0006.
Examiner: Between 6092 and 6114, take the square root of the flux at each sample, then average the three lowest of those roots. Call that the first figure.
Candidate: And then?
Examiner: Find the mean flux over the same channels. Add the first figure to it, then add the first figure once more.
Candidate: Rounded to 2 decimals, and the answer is 1.95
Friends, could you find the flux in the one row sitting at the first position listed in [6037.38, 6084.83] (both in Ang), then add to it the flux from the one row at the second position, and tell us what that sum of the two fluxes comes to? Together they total 1.04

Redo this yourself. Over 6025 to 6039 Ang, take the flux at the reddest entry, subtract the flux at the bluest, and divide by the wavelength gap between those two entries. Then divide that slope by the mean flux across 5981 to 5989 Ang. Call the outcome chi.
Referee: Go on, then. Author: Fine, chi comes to 0.004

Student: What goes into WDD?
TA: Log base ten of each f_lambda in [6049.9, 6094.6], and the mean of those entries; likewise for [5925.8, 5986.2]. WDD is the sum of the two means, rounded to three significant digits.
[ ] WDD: -0.576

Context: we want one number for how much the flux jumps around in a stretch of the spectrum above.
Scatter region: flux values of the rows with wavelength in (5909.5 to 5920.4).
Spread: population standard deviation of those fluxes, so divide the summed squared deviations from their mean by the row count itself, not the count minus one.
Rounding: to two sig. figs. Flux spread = 0.042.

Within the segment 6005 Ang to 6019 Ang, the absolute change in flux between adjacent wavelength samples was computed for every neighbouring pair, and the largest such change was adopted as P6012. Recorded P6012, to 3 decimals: 0.045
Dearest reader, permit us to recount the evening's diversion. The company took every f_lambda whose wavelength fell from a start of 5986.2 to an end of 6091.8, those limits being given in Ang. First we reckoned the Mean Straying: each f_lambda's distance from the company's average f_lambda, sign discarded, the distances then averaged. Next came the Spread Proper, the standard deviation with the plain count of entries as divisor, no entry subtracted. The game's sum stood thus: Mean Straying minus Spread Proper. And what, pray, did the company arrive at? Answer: -0.004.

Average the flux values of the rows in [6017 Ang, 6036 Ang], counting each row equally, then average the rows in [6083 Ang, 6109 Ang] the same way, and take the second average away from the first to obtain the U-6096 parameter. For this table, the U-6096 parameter -0.005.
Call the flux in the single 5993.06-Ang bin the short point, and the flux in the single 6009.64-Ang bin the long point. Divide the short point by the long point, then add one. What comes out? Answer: 1.94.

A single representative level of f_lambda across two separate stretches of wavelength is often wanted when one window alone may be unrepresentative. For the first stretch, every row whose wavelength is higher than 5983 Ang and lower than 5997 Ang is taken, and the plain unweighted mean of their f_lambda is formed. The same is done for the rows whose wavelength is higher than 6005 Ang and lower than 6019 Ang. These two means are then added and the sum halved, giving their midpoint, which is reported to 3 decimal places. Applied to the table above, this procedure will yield 0.538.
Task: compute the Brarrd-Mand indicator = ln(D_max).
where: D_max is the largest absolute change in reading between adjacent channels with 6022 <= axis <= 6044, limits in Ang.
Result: -3.6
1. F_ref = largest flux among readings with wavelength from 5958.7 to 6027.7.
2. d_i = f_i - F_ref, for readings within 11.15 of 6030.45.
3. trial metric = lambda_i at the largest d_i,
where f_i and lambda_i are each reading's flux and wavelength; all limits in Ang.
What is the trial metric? 6040.16 Ang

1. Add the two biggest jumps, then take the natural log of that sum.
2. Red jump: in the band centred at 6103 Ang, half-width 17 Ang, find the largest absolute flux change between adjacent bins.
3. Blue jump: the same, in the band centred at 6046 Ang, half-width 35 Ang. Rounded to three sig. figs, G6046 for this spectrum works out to -2.50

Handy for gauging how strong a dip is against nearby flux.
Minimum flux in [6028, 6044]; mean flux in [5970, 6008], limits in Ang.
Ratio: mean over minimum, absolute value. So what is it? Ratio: 1.00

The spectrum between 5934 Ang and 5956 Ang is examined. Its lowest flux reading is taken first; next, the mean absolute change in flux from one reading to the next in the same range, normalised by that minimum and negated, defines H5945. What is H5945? -0.052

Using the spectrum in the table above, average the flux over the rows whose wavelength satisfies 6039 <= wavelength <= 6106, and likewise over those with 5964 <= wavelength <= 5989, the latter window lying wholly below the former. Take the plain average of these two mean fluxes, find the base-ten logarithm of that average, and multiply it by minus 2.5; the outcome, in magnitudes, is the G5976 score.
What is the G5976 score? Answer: 0.725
